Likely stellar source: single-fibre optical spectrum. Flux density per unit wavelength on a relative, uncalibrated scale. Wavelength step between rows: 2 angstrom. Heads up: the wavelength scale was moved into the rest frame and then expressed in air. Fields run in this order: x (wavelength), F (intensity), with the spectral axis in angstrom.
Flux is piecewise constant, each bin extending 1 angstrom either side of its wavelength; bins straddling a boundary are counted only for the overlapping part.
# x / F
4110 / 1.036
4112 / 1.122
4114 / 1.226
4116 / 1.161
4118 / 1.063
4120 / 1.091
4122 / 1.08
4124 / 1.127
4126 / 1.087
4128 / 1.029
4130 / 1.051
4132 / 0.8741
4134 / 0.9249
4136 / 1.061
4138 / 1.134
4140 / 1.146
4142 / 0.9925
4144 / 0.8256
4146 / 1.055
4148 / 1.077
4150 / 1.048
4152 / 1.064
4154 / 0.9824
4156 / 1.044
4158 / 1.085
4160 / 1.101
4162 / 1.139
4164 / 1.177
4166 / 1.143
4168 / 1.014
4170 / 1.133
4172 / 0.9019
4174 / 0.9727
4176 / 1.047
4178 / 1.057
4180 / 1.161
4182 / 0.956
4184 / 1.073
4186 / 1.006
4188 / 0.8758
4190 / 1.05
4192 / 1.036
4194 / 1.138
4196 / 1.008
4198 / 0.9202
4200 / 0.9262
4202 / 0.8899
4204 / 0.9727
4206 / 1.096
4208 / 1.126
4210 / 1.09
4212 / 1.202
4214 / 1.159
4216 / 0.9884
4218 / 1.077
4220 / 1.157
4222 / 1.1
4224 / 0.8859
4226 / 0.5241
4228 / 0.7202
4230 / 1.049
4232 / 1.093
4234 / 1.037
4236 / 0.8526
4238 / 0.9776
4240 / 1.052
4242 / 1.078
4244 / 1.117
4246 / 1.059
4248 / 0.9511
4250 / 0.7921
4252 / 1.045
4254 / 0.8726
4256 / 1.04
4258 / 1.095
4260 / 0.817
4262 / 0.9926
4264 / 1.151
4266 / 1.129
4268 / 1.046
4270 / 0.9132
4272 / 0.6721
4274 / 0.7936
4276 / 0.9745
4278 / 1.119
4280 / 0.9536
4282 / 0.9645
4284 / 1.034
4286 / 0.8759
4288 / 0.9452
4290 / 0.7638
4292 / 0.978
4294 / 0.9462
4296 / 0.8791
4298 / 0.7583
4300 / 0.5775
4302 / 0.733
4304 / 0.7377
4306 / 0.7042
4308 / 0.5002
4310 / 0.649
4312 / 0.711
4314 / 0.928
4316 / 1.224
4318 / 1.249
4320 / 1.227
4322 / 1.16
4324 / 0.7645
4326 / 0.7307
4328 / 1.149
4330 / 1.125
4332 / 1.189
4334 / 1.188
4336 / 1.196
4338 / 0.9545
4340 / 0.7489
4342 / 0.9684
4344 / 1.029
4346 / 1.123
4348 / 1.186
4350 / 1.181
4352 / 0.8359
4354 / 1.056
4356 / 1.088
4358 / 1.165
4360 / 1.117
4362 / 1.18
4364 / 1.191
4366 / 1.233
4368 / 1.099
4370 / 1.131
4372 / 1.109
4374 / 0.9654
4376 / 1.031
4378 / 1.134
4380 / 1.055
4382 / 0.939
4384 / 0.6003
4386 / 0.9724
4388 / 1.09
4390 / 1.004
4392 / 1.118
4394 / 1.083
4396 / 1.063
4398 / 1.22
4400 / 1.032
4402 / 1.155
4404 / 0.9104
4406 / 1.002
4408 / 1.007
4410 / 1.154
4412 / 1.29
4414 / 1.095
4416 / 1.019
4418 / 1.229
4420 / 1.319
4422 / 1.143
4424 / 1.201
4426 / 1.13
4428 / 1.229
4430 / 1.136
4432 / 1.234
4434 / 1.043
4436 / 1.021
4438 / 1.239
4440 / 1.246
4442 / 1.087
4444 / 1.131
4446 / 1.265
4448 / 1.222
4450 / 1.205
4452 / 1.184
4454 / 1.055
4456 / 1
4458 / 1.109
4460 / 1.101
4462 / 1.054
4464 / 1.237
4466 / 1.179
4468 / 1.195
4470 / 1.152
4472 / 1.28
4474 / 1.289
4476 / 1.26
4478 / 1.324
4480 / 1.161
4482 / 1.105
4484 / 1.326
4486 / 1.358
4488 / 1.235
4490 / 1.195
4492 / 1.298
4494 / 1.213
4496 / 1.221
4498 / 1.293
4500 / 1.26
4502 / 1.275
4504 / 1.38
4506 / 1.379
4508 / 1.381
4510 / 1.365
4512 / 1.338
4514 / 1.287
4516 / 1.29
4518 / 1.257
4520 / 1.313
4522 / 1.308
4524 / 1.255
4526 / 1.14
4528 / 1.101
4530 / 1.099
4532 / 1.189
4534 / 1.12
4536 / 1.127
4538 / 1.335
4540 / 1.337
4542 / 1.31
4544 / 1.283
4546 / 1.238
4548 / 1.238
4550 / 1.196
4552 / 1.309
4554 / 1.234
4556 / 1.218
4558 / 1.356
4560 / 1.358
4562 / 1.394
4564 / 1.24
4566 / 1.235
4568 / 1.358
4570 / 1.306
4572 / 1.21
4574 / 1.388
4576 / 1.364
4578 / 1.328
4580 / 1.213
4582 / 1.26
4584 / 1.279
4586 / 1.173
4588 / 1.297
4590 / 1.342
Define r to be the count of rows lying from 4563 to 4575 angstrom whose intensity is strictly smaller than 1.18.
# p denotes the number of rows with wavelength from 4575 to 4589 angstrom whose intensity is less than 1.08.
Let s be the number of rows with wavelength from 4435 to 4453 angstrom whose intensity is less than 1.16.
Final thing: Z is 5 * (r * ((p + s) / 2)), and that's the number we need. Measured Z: 0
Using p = 0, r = 0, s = 3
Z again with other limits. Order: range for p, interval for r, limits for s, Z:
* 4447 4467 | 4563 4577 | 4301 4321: 0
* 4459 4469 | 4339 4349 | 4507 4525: 10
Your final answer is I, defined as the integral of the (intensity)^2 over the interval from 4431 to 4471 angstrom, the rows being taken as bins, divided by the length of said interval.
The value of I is 1.32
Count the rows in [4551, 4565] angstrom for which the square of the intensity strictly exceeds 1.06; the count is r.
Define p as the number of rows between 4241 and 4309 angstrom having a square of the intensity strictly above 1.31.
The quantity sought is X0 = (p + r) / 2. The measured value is 4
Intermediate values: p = 1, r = 7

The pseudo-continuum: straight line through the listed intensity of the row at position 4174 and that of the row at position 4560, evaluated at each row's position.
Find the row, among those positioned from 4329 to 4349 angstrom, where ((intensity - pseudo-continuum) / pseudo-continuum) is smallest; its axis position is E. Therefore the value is 4340 angstrom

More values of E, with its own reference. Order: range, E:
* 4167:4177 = 4172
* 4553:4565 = 4556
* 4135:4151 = 4144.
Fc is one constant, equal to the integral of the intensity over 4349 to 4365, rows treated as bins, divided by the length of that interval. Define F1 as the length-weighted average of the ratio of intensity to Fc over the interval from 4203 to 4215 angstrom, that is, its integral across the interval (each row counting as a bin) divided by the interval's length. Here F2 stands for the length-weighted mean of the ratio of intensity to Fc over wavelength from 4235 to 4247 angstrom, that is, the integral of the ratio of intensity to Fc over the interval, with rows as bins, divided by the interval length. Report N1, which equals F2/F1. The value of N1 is 0.92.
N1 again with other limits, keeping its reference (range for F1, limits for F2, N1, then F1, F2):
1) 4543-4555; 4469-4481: 1.00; 1.13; 1.13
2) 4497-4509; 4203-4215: 0.83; 1.21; 1.01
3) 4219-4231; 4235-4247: 1.13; 0.82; 0.93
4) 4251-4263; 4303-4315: 0.72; 0.89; 0.64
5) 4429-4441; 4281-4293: 0.80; 1.05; 0.84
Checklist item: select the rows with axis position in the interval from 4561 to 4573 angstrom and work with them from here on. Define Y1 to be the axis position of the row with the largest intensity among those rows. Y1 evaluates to 4562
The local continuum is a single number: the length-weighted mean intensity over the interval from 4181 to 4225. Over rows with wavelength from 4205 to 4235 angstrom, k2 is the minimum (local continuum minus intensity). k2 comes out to -0.17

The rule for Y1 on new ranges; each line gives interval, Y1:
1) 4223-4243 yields 4232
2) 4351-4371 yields 4366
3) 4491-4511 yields 4508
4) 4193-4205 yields 4194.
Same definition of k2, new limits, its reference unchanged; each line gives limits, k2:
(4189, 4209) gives -0.10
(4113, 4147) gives -0.19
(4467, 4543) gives -0.35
